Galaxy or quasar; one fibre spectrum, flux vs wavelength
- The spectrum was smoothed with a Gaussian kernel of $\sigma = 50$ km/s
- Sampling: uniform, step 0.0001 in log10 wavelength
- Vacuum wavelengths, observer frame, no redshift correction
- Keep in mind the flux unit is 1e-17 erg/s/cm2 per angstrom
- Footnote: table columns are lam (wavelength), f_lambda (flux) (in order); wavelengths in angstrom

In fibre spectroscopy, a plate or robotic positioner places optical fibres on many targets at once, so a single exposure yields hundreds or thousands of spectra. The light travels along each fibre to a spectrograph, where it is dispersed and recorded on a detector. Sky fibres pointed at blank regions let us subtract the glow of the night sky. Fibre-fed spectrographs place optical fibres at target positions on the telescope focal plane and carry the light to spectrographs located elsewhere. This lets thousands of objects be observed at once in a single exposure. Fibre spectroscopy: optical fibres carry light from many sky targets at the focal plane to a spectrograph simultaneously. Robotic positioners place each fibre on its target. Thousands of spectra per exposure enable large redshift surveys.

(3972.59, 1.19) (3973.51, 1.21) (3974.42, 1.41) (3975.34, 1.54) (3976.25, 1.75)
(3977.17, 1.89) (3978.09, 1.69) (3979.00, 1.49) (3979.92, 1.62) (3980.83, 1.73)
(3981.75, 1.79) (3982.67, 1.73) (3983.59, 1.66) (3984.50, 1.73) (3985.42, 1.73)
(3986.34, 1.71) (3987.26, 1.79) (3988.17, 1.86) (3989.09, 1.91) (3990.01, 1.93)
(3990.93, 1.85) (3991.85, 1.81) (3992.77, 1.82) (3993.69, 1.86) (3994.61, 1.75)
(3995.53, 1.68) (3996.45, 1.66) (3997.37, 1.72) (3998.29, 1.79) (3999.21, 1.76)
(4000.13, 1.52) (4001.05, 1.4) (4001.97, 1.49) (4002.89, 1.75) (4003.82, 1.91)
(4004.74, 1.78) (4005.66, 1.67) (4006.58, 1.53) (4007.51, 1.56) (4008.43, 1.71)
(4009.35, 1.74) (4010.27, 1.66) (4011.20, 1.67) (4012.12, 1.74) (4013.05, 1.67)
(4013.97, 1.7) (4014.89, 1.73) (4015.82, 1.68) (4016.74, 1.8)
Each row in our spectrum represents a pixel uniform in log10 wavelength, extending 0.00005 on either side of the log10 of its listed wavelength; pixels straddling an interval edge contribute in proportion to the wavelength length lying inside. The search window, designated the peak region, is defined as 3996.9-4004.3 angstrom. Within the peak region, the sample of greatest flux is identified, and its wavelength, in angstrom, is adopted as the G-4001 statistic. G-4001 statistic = 4003.82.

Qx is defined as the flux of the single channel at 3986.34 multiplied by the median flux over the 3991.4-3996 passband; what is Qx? 3.10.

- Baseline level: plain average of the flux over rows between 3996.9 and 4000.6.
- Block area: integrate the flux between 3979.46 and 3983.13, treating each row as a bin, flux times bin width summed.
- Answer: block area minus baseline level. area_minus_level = 4.60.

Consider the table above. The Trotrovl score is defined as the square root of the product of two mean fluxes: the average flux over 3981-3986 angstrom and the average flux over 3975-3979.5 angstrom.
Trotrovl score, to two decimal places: 1.70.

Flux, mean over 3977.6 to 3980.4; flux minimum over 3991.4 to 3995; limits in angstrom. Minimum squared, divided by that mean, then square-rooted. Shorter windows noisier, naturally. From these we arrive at 1.38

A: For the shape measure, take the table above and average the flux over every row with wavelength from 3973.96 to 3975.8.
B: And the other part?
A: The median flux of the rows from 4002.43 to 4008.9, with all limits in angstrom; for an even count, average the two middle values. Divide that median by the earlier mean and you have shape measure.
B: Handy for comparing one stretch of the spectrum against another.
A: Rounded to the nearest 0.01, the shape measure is 1.16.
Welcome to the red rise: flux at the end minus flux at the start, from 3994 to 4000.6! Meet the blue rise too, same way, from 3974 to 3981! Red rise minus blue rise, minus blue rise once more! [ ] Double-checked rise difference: -0.87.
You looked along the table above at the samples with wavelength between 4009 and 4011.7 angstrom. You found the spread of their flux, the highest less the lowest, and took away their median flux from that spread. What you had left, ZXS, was -1.59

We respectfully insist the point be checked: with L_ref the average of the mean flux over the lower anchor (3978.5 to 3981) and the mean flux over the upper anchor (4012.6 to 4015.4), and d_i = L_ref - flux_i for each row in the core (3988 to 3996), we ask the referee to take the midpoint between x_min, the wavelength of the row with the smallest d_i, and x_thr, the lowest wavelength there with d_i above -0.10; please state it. 3992.3 angstrom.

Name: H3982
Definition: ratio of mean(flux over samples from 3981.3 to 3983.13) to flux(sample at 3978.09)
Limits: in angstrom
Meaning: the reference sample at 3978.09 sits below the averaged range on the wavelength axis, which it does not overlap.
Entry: 1.04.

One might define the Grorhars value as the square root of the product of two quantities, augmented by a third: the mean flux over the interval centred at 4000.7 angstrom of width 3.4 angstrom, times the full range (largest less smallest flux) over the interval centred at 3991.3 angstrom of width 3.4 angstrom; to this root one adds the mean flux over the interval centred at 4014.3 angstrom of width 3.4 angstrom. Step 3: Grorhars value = 2.13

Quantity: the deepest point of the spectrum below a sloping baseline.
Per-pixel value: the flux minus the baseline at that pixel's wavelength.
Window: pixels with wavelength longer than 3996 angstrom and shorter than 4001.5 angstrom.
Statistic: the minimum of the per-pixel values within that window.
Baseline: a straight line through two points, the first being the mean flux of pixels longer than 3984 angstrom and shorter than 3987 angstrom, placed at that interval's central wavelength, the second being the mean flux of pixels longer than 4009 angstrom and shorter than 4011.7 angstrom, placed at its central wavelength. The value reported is -0.3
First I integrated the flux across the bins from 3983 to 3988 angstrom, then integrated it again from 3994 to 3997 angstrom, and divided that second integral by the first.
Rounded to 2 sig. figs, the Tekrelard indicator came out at 0.59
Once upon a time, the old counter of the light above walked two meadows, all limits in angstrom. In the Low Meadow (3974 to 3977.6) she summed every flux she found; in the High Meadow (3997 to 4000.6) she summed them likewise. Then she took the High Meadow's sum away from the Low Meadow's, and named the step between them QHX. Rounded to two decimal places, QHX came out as -0.20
